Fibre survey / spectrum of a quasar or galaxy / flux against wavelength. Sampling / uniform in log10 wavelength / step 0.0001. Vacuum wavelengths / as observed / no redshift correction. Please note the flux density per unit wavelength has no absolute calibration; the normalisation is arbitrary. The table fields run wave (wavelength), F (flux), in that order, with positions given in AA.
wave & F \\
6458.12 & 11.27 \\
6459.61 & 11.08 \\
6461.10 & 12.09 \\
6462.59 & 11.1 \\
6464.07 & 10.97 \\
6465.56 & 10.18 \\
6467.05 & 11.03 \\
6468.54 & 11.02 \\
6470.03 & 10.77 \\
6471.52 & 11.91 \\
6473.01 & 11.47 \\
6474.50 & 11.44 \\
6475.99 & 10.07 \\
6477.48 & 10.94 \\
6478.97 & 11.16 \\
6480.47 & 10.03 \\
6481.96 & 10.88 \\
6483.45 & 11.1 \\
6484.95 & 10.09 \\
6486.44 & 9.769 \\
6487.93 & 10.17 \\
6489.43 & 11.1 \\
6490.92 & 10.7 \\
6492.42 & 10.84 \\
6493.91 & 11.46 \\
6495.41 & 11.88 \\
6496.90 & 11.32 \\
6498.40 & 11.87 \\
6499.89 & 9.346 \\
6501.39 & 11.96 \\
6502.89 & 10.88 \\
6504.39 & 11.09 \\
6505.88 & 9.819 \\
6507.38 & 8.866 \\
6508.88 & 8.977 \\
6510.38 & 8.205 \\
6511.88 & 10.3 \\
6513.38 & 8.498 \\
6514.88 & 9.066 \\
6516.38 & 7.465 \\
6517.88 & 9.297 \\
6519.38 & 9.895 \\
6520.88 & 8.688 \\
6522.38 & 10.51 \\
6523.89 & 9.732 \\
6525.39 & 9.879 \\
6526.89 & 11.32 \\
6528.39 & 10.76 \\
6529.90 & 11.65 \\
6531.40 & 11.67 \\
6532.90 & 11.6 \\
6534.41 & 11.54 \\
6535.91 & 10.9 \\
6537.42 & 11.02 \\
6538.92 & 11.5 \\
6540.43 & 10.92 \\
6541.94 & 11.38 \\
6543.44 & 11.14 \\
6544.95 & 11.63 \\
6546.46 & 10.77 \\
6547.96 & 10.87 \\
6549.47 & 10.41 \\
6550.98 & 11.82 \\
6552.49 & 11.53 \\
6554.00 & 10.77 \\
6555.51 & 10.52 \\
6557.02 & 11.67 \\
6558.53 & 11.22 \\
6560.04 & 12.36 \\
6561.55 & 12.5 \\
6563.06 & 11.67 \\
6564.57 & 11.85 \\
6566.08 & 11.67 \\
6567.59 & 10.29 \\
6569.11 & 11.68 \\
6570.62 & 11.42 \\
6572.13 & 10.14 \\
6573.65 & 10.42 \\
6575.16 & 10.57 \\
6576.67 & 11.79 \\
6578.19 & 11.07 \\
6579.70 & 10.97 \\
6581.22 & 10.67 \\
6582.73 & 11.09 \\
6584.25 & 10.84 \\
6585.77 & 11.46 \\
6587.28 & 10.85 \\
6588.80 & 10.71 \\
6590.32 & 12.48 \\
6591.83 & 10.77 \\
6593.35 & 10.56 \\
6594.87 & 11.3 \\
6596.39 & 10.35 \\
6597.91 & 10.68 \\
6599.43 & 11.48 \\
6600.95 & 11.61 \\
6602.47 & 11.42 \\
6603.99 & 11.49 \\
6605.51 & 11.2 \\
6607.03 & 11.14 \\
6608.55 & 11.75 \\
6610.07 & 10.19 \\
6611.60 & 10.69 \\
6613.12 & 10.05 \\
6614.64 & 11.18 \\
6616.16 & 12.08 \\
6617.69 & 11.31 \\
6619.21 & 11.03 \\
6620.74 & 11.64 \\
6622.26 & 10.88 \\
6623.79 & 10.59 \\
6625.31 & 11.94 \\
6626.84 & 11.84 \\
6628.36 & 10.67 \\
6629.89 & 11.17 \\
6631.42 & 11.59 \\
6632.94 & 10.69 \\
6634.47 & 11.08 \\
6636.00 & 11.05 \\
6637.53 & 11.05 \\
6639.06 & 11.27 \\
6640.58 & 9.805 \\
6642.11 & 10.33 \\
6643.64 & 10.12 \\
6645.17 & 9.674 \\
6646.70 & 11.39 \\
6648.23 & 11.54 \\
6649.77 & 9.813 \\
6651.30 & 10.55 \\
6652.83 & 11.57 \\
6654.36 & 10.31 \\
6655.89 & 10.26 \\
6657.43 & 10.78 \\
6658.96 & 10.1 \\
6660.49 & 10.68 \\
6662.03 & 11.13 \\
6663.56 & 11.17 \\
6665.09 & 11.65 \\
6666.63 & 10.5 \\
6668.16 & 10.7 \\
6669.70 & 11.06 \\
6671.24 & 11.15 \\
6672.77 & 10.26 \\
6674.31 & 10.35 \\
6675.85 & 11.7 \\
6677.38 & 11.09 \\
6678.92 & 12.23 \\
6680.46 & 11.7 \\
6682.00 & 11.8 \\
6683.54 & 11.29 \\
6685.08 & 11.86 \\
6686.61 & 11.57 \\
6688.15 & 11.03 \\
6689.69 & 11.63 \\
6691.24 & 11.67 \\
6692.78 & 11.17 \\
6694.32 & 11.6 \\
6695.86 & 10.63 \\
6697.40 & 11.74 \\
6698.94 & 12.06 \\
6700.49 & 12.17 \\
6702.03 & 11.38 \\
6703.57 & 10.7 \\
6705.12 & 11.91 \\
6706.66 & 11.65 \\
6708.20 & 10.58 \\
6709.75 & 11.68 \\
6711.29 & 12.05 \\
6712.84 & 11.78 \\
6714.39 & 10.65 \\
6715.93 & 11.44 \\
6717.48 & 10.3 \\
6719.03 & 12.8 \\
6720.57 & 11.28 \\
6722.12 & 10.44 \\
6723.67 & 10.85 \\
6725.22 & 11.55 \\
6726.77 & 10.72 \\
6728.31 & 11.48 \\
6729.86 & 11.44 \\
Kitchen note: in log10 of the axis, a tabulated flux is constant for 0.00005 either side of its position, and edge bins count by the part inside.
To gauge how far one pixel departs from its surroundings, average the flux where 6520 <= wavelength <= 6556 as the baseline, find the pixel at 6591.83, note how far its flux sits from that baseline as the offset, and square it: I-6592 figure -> 0.0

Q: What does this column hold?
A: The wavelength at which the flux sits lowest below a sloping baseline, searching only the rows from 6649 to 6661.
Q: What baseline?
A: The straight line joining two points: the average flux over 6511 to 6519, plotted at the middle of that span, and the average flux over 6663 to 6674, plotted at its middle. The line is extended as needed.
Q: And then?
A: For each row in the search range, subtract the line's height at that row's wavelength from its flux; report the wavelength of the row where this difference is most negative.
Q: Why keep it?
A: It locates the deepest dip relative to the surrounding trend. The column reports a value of 6649.77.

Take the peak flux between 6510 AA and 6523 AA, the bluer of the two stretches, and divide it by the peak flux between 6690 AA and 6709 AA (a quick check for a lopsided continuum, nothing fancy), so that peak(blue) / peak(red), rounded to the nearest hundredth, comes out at 0.86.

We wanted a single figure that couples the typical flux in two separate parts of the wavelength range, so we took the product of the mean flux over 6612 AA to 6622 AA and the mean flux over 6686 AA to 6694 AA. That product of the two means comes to 128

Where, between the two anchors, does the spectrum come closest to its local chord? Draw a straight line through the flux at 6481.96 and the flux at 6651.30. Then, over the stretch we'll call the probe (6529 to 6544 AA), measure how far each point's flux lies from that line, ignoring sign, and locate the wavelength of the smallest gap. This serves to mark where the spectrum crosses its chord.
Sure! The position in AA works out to 6535.91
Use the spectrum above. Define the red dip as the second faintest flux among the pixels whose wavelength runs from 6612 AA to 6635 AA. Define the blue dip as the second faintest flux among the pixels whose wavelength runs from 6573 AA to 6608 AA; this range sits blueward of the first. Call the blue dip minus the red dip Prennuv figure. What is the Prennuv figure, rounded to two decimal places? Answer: -0.17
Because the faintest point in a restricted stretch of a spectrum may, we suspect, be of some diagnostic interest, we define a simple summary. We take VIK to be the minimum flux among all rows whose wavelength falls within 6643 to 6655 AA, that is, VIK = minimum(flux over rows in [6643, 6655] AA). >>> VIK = 9.674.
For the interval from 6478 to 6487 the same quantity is 9.769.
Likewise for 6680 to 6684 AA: 11.29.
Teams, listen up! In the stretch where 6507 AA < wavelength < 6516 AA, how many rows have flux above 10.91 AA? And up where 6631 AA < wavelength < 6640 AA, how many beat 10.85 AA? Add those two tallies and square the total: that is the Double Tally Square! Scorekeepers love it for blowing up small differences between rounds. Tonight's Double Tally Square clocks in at 25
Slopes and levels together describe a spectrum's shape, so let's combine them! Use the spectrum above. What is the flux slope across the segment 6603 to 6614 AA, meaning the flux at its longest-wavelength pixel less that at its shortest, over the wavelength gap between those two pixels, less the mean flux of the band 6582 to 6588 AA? -11.2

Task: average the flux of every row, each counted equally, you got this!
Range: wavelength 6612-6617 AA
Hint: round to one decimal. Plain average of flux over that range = 11.1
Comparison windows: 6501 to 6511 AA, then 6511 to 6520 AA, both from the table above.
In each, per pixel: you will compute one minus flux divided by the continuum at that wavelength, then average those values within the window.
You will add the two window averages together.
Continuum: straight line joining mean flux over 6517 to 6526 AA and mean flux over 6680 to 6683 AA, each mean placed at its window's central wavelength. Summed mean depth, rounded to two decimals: 0.00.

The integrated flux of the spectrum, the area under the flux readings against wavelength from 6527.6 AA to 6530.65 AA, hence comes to 34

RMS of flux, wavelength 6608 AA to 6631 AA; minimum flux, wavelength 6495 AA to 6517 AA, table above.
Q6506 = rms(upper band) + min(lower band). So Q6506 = 18.6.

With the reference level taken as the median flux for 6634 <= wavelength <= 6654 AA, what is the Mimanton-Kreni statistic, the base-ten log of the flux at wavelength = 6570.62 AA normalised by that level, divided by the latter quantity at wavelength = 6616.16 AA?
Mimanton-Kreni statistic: 0.37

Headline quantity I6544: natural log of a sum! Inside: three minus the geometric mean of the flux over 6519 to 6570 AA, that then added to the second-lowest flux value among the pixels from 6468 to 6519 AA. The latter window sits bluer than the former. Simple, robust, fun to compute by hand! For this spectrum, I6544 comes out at -2.0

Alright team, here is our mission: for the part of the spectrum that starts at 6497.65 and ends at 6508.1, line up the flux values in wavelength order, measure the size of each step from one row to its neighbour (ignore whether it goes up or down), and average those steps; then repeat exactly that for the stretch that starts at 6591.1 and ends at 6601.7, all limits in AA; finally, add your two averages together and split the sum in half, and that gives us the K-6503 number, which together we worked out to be 0.98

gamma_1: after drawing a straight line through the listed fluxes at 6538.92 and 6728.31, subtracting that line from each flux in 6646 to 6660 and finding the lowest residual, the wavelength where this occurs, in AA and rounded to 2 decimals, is 6649.77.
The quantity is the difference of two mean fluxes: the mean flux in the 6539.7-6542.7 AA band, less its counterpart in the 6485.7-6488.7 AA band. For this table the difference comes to 1.2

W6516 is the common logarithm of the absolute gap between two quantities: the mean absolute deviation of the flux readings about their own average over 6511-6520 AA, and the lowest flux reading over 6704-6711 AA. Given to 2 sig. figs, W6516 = 0.99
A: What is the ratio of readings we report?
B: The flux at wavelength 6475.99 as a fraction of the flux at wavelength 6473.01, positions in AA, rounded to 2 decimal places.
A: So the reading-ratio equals 0.88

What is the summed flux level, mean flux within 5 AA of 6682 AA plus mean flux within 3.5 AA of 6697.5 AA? 23.3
